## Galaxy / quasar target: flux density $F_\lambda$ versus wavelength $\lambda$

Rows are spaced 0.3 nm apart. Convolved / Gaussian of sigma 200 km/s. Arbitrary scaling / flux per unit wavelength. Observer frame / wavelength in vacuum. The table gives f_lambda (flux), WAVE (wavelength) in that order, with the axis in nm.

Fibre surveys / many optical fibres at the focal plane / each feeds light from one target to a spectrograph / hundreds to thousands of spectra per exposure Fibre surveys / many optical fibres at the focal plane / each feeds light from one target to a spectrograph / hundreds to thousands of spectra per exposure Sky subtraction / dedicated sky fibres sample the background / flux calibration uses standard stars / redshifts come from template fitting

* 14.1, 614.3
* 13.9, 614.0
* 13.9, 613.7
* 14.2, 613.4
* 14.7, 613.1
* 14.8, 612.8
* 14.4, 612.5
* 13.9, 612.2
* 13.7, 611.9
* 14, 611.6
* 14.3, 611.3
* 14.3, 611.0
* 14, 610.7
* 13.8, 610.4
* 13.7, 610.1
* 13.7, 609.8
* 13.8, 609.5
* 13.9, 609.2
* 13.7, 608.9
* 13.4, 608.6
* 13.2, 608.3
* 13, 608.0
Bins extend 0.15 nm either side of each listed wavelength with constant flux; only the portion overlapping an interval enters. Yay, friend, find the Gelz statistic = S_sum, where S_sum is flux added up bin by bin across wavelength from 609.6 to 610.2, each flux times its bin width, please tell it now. 8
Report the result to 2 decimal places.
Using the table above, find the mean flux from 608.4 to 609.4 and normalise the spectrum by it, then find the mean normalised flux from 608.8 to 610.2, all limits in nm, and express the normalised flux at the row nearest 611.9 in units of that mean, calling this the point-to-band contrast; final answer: 1.00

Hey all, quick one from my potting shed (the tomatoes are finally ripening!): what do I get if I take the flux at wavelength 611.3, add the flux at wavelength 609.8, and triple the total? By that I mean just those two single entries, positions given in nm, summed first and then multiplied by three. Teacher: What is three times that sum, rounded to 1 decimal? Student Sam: 84.0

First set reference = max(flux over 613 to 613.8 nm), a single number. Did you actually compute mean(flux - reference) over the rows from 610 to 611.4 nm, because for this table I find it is -0.68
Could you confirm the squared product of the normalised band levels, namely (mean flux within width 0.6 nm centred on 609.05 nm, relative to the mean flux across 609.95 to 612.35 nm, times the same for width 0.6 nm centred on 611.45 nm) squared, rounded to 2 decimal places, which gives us 1.00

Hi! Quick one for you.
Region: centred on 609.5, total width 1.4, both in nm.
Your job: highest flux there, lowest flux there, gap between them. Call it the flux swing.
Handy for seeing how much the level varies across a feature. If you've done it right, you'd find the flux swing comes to 0.20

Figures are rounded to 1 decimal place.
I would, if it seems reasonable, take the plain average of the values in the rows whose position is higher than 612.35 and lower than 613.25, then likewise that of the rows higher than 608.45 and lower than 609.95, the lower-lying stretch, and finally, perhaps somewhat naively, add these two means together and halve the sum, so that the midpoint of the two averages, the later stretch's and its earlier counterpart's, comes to 14.2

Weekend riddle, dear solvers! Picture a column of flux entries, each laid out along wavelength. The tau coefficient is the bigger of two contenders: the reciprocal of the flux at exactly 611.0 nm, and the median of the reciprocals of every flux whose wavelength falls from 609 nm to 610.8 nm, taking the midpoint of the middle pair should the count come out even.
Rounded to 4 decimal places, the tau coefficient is 0.0725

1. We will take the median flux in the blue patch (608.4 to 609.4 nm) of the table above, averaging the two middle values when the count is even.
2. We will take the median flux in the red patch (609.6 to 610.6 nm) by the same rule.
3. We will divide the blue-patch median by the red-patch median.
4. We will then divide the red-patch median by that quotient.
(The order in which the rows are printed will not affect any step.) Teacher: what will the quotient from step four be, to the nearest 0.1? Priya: 13.7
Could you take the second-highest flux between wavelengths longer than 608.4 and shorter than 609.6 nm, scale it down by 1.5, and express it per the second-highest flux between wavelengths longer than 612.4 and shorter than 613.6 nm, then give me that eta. 0.626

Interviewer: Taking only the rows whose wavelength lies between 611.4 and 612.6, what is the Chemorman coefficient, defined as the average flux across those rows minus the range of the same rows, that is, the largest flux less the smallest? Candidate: 13.3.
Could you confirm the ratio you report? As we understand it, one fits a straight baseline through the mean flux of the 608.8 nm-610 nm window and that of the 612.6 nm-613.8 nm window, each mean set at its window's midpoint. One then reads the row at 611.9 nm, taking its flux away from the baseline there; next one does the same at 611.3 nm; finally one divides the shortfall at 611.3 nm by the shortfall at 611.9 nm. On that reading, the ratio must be -0.4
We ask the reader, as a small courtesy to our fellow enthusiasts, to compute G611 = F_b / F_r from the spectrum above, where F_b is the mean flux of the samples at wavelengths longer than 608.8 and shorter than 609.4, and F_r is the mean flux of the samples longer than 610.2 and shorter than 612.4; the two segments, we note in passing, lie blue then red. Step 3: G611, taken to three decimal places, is 0.986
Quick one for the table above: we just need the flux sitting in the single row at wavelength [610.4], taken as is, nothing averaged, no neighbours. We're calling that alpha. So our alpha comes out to 13.8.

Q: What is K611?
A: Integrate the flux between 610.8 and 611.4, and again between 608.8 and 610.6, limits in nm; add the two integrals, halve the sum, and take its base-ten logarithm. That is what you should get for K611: 1.22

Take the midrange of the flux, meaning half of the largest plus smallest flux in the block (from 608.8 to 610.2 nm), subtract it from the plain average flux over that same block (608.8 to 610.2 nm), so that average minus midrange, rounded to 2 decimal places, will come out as -0.04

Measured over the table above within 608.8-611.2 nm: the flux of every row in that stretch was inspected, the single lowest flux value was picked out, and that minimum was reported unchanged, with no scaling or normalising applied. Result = 13.7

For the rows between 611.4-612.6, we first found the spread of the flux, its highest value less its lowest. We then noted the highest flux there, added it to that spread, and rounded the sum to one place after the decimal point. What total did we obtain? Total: 15.1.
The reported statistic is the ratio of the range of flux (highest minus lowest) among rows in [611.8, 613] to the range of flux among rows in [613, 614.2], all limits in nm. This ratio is 1.4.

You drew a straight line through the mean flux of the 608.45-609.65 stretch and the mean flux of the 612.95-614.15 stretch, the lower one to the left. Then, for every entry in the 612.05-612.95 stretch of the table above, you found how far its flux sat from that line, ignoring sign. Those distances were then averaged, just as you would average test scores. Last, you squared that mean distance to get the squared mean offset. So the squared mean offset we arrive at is 0.153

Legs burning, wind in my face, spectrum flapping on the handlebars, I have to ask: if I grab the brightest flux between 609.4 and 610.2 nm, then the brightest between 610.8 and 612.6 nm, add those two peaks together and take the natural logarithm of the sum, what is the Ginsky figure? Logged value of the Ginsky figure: 3.34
